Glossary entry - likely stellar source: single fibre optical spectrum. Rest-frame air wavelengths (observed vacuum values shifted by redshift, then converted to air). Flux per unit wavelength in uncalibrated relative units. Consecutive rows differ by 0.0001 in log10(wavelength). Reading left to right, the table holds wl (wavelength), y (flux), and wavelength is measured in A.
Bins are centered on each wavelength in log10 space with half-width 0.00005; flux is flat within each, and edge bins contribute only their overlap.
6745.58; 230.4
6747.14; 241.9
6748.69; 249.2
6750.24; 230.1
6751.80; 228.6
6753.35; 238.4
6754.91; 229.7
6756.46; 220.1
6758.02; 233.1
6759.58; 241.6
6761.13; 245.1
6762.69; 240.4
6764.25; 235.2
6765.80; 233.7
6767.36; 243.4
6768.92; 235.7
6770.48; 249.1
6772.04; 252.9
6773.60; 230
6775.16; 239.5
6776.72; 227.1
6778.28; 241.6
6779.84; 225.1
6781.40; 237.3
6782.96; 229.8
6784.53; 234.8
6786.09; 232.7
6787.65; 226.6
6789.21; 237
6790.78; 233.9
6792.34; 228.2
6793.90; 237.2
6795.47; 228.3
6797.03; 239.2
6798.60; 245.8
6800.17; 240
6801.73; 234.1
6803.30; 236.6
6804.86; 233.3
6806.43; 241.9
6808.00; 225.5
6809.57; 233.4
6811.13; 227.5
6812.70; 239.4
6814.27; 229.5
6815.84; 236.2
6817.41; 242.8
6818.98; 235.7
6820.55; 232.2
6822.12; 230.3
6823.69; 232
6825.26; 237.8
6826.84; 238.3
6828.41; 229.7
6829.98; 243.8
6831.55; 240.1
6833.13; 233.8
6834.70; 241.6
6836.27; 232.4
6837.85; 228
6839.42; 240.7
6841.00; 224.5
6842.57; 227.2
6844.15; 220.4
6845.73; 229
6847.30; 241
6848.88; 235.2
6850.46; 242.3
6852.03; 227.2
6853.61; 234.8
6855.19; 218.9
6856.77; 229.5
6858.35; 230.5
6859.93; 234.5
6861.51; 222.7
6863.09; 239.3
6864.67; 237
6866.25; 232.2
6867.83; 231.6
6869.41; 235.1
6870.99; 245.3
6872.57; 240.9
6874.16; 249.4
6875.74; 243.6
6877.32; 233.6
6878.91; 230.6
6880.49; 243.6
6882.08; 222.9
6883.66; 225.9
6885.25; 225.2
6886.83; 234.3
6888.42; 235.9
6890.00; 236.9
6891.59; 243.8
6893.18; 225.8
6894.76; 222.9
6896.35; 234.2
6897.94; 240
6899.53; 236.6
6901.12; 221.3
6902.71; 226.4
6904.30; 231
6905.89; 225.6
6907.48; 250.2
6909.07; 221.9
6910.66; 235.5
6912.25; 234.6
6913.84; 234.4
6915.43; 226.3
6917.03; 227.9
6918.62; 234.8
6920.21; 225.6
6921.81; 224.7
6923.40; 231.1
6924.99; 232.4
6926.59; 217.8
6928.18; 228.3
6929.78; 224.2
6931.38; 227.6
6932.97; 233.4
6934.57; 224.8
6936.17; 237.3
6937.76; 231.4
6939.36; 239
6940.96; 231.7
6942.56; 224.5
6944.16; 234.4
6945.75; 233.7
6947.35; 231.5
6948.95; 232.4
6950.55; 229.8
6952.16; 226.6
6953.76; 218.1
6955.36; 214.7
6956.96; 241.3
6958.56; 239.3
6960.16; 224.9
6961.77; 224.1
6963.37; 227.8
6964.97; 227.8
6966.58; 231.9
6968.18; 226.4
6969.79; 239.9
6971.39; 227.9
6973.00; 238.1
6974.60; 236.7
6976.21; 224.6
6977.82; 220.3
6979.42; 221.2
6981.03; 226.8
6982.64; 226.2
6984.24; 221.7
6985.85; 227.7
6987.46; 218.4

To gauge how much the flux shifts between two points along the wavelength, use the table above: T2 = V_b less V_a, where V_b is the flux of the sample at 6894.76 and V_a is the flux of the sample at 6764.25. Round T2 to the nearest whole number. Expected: -12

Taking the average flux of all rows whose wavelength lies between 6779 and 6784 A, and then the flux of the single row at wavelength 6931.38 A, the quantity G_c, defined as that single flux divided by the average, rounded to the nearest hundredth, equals 0.99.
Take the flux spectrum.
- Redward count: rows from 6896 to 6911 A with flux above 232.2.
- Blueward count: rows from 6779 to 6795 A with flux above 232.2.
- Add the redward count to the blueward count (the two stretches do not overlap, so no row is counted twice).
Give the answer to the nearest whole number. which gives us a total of 11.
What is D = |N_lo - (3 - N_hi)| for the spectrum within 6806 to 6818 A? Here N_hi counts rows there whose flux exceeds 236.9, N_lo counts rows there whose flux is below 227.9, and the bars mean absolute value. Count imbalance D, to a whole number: 2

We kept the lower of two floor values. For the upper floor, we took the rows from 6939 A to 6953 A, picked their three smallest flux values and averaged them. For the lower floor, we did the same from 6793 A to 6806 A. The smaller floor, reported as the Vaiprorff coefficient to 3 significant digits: 227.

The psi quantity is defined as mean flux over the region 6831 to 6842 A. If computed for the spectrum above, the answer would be 234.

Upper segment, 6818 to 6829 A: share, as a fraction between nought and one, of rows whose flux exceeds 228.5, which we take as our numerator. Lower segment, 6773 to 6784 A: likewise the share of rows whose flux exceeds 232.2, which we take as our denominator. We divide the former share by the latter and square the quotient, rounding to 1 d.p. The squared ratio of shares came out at 5.4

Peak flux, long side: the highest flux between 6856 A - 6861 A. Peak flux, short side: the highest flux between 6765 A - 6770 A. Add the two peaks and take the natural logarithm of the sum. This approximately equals 6.17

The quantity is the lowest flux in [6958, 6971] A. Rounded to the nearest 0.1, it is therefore 224.1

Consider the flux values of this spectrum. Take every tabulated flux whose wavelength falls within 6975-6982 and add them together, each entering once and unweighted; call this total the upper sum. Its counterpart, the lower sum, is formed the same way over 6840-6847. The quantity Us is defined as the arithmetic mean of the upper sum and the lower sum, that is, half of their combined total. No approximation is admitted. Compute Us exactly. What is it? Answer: 897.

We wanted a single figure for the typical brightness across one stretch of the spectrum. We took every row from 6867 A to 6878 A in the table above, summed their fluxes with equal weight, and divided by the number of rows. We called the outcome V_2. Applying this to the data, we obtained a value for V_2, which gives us 240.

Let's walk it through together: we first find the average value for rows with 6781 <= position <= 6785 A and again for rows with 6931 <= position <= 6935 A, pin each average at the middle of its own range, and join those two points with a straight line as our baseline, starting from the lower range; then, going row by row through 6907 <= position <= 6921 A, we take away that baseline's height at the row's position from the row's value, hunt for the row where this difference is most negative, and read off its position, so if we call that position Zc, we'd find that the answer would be 6909.07 A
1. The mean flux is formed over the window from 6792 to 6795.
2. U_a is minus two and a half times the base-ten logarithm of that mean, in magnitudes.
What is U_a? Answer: -5.92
